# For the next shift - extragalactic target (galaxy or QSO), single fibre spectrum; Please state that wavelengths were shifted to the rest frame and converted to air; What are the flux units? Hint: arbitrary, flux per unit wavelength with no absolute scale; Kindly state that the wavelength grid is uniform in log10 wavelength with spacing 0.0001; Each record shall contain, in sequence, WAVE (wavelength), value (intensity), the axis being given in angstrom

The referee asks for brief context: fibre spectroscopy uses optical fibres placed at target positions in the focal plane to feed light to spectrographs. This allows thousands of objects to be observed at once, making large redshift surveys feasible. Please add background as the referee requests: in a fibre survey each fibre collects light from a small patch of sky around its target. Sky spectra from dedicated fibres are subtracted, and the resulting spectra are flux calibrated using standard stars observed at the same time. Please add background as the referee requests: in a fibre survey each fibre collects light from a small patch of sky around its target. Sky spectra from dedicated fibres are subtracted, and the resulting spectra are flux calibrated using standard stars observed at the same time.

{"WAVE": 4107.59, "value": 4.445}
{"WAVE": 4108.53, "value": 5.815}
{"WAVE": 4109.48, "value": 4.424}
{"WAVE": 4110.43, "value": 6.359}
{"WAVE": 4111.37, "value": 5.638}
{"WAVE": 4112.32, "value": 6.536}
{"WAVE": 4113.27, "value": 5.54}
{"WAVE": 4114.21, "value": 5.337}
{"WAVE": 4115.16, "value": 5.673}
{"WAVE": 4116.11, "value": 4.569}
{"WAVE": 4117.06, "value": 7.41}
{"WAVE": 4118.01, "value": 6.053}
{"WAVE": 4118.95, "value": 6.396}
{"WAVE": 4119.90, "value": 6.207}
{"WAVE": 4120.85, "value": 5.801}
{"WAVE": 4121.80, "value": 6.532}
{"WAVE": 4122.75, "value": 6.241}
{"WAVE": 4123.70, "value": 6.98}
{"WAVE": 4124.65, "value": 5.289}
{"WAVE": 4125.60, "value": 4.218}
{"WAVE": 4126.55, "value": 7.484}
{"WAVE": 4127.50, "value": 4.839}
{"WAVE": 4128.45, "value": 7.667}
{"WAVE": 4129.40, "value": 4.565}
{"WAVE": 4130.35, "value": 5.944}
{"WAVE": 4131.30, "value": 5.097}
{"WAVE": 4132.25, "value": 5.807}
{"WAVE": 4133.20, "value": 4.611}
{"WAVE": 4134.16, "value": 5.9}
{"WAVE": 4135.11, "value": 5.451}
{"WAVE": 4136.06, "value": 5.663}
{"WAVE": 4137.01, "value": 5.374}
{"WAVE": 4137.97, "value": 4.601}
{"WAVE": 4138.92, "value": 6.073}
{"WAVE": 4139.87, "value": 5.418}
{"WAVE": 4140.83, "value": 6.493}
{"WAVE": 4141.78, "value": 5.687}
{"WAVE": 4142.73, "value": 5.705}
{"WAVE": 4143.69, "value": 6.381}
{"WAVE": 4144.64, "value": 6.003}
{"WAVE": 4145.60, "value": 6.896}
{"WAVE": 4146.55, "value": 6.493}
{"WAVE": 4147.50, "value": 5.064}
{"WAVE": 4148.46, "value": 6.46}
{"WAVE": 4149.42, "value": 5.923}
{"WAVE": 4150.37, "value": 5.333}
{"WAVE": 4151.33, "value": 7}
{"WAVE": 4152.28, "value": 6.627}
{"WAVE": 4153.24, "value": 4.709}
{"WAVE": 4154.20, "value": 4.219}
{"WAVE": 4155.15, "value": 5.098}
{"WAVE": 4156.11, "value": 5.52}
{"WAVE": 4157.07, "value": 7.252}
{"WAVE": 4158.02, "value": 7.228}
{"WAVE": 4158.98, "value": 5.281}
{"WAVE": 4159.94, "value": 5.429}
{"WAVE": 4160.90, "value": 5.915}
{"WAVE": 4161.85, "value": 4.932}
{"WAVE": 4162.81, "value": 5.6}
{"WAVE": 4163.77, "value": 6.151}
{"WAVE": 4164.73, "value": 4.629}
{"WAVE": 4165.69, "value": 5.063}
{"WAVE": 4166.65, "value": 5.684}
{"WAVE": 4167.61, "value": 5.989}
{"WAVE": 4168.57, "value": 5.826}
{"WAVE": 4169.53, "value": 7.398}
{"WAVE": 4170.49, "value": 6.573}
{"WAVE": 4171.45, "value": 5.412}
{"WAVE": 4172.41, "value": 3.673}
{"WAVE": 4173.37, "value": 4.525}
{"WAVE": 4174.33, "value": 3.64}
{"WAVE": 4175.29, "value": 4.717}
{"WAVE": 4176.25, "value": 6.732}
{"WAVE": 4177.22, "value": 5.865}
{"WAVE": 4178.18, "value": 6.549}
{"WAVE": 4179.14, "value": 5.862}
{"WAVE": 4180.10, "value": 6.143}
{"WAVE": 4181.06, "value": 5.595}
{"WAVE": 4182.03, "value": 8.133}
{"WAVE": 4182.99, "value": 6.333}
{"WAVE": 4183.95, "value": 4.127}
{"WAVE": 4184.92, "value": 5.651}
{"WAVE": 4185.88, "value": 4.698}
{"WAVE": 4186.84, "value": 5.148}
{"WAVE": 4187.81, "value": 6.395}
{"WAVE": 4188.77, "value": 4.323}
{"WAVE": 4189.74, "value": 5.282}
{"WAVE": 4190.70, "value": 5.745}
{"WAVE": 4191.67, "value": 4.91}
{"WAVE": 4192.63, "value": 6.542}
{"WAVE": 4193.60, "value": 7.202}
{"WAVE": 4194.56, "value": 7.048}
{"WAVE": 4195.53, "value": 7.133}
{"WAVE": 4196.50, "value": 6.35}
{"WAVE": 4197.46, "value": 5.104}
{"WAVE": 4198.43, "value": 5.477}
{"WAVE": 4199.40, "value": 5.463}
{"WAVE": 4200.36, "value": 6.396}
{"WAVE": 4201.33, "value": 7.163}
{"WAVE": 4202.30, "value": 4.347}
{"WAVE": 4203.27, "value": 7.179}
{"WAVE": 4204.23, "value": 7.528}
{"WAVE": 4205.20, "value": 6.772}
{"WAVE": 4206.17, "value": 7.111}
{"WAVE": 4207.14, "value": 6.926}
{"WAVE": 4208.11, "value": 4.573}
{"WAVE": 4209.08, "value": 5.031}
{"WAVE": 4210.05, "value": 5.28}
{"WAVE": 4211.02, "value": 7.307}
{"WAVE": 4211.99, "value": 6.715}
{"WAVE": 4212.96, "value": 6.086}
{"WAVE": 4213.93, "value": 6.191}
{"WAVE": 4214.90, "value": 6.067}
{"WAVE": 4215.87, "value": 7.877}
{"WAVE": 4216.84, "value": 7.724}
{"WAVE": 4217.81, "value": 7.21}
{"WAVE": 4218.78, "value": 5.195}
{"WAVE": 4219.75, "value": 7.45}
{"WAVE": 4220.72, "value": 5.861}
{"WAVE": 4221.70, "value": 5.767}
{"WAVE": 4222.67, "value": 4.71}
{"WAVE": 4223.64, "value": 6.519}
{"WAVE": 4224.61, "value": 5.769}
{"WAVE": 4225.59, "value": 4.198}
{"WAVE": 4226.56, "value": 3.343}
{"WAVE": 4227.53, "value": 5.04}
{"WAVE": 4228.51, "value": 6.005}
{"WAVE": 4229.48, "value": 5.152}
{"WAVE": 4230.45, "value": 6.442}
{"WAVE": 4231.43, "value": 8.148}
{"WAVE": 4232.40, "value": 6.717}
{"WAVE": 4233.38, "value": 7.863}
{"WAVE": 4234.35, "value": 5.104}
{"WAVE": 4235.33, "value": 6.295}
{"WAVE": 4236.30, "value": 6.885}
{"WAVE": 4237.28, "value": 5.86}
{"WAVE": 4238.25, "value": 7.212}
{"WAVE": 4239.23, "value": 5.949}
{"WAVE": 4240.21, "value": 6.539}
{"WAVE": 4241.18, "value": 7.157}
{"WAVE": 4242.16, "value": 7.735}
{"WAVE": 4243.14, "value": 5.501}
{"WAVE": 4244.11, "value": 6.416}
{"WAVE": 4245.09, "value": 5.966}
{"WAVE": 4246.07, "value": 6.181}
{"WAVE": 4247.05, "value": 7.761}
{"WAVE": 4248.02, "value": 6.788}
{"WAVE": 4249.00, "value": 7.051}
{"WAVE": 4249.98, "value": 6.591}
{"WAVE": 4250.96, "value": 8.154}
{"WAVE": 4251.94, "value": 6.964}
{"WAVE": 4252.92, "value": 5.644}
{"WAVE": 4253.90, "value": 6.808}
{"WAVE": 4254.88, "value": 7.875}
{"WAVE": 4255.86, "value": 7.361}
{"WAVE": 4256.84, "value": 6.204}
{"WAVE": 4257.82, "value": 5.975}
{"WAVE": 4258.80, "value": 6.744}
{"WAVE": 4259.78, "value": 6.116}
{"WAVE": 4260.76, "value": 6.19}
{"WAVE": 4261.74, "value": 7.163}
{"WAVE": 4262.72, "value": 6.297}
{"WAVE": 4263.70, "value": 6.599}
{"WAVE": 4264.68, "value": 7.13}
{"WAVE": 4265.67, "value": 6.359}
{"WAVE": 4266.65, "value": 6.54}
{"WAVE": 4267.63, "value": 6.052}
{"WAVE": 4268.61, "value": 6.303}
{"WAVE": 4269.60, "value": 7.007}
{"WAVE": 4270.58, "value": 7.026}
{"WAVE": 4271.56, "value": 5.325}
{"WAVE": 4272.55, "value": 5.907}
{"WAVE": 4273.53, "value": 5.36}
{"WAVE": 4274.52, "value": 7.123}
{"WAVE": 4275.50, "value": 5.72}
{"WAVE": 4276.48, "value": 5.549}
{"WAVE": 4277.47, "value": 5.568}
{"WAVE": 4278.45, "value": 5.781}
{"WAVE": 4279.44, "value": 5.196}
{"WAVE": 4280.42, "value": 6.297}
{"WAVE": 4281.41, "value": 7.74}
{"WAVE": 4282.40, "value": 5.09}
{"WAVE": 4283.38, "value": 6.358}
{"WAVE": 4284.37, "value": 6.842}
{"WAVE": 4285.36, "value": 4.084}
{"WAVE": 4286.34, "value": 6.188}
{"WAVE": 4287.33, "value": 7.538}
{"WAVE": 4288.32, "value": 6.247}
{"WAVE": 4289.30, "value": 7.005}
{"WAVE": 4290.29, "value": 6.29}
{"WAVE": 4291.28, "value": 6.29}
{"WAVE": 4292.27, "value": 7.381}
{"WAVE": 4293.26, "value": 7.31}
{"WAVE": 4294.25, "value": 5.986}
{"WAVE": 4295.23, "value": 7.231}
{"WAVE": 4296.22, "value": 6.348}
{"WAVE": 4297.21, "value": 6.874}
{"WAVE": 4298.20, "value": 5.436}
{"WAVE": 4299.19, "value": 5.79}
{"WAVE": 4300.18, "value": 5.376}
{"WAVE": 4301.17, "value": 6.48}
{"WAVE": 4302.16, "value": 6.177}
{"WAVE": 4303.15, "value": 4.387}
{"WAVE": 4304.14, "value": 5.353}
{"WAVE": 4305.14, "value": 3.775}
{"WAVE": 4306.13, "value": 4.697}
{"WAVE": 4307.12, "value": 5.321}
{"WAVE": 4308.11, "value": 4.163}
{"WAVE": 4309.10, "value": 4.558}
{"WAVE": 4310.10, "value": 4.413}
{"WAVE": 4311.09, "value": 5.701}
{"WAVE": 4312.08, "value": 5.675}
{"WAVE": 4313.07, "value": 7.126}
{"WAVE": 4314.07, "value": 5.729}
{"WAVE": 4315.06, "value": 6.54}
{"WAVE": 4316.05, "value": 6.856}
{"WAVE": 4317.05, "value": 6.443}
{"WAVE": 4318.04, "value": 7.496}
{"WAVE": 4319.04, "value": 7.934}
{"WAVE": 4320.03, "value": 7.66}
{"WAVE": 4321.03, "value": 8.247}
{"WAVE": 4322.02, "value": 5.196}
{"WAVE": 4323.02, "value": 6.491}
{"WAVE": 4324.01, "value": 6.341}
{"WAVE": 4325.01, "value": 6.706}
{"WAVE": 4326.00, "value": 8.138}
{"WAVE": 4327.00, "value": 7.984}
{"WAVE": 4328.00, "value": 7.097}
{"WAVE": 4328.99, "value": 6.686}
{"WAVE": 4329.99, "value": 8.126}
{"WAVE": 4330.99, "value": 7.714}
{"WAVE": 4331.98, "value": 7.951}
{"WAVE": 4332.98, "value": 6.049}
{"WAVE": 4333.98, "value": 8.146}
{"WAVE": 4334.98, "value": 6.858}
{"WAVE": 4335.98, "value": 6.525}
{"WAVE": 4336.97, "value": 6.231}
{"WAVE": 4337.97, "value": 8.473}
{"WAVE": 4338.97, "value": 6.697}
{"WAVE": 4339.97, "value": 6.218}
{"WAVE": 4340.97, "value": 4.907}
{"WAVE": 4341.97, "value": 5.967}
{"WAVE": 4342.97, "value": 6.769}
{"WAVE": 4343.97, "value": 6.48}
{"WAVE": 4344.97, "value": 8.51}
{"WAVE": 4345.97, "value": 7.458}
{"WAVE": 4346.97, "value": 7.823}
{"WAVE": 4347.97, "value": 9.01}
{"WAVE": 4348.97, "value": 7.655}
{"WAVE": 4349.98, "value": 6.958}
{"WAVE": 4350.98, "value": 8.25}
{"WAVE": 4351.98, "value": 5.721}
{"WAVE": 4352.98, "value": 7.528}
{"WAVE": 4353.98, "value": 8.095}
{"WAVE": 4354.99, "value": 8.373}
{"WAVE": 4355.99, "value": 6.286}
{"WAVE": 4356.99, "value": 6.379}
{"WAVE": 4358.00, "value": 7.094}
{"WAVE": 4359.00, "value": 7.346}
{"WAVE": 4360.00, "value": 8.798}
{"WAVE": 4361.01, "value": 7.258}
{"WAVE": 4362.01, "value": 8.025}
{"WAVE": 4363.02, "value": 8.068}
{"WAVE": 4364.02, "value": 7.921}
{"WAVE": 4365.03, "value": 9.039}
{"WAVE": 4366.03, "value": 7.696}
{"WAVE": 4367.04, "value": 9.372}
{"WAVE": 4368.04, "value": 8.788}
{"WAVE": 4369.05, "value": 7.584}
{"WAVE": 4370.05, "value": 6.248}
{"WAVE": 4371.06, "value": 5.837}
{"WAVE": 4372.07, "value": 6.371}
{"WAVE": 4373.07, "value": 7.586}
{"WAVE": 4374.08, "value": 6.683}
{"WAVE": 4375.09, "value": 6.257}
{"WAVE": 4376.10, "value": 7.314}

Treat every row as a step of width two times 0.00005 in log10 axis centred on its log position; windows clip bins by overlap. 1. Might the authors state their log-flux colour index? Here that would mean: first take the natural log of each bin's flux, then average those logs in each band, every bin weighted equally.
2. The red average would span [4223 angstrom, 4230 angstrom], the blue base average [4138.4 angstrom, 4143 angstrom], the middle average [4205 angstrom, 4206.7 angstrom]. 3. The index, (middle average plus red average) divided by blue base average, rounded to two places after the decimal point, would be 2.01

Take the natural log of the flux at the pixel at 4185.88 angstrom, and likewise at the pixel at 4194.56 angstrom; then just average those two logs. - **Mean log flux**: 1.75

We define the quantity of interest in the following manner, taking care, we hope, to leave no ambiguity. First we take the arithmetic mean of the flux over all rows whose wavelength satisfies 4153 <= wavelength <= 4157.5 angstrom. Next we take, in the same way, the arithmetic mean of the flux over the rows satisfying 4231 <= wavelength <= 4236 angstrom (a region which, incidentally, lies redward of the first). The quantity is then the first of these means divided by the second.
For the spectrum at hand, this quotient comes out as 0.79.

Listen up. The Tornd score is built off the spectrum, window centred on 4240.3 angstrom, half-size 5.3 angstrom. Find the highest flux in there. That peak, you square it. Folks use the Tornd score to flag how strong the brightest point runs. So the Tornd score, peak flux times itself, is 60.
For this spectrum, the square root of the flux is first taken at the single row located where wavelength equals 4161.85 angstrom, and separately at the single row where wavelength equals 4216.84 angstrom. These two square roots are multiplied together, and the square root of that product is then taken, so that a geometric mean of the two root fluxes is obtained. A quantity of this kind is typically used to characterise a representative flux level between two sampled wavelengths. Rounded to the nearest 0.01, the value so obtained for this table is 2.48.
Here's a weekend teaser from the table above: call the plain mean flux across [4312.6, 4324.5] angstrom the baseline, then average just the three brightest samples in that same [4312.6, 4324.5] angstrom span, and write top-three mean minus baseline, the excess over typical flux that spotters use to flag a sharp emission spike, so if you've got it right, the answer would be 1.11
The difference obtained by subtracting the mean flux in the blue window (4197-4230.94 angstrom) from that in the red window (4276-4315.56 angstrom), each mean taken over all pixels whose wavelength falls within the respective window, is -0.1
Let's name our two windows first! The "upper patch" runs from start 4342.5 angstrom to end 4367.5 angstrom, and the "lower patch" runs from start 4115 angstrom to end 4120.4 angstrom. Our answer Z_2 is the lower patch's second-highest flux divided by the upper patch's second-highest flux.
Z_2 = 0.71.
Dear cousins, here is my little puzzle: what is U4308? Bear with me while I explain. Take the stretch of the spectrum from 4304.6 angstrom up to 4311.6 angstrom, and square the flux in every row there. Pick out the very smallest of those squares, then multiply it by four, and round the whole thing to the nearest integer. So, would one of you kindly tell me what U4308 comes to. 57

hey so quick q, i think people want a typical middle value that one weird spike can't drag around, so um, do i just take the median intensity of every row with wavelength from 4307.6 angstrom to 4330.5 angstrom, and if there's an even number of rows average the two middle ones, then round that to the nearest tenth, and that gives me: 6.7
